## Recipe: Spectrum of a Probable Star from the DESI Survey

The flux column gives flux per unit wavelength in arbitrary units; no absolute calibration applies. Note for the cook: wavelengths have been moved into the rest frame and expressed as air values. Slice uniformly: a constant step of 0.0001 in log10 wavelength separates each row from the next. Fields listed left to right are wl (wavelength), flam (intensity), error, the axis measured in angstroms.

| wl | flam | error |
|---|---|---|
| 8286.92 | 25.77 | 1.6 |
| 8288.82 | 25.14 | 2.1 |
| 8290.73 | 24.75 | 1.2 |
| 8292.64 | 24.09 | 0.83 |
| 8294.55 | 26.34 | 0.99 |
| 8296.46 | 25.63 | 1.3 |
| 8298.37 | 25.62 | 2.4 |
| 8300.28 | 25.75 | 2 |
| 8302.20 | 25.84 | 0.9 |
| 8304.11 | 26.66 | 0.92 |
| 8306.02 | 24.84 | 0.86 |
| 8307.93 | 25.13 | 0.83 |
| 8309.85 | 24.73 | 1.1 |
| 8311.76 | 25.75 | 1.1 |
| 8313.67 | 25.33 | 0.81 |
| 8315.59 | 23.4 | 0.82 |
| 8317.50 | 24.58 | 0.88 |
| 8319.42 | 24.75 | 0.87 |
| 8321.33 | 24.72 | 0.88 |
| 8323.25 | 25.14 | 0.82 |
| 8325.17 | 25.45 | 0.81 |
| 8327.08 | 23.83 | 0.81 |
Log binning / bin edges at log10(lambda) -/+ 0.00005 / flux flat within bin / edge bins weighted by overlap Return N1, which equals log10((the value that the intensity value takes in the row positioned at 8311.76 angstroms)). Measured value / 1.41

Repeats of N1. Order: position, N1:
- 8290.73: 1.39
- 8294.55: 1.42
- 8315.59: 1.37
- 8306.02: 1.40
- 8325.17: 1.41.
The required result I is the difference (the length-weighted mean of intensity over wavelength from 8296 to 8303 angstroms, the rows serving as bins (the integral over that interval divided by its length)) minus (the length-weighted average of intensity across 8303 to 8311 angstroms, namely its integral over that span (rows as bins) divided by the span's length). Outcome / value 0.3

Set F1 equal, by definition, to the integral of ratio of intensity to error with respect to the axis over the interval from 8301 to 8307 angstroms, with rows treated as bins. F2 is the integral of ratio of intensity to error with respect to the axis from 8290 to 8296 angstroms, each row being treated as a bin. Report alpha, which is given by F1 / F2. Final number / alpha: 1.12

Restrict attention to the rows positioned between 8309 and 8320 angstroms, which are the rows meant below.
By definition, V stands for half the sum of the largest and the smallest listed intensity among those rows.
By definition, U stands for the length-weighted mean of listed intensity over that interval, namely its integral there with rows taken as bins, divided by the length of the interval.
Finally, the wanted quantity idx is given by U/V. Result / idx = 1.01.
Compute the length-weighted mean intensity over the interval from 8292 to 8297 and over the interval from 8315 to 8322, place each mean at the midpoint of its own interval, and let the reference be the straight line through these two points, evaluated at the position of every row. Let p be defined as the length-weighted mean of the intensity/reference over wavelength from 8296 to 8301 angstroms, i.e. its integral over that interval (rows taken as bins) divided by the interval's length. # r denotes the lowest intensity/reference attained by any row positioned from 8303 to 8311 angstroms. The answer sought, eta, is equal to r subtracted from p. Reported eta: 0.021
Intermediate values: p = 1.017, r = 1.00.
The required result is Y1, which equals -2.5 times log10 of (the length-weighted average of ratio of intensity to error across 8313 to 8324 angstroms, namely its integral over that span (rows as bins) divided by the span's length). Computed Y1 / -3.7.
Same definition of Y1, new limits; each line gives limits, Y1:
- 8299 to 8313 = -3.5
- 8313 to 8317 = -3.7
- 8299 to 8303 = -3.2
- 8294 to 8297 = -3.4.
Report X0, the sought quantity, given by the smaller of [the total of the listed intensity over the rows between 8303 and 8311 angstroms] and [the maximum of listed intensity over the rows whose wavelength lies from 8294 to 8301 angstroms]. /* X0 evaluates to 26.3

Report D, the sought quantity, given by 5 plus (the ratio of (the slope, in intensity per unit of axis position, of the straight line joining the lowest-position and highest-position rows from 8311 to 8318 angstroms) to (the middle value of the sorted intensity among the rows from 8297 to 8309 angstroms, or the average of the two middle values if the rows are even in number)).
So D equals 4.992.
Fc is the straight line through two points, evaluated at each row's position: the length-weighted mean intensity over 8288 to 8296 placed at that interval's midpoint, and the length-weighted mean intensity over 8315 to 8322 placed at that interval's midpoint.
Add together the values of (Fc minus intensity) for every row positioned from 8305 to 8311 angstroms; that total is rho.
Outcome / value -1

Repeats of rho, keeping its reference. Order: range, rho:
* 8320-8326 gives -2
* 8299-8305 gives -4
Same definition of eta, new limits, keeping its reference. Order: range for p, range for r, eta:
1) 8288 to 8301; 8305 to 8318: 0.043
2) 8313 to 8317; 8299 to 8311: -0.006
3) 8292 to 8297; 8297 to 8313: 0.004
